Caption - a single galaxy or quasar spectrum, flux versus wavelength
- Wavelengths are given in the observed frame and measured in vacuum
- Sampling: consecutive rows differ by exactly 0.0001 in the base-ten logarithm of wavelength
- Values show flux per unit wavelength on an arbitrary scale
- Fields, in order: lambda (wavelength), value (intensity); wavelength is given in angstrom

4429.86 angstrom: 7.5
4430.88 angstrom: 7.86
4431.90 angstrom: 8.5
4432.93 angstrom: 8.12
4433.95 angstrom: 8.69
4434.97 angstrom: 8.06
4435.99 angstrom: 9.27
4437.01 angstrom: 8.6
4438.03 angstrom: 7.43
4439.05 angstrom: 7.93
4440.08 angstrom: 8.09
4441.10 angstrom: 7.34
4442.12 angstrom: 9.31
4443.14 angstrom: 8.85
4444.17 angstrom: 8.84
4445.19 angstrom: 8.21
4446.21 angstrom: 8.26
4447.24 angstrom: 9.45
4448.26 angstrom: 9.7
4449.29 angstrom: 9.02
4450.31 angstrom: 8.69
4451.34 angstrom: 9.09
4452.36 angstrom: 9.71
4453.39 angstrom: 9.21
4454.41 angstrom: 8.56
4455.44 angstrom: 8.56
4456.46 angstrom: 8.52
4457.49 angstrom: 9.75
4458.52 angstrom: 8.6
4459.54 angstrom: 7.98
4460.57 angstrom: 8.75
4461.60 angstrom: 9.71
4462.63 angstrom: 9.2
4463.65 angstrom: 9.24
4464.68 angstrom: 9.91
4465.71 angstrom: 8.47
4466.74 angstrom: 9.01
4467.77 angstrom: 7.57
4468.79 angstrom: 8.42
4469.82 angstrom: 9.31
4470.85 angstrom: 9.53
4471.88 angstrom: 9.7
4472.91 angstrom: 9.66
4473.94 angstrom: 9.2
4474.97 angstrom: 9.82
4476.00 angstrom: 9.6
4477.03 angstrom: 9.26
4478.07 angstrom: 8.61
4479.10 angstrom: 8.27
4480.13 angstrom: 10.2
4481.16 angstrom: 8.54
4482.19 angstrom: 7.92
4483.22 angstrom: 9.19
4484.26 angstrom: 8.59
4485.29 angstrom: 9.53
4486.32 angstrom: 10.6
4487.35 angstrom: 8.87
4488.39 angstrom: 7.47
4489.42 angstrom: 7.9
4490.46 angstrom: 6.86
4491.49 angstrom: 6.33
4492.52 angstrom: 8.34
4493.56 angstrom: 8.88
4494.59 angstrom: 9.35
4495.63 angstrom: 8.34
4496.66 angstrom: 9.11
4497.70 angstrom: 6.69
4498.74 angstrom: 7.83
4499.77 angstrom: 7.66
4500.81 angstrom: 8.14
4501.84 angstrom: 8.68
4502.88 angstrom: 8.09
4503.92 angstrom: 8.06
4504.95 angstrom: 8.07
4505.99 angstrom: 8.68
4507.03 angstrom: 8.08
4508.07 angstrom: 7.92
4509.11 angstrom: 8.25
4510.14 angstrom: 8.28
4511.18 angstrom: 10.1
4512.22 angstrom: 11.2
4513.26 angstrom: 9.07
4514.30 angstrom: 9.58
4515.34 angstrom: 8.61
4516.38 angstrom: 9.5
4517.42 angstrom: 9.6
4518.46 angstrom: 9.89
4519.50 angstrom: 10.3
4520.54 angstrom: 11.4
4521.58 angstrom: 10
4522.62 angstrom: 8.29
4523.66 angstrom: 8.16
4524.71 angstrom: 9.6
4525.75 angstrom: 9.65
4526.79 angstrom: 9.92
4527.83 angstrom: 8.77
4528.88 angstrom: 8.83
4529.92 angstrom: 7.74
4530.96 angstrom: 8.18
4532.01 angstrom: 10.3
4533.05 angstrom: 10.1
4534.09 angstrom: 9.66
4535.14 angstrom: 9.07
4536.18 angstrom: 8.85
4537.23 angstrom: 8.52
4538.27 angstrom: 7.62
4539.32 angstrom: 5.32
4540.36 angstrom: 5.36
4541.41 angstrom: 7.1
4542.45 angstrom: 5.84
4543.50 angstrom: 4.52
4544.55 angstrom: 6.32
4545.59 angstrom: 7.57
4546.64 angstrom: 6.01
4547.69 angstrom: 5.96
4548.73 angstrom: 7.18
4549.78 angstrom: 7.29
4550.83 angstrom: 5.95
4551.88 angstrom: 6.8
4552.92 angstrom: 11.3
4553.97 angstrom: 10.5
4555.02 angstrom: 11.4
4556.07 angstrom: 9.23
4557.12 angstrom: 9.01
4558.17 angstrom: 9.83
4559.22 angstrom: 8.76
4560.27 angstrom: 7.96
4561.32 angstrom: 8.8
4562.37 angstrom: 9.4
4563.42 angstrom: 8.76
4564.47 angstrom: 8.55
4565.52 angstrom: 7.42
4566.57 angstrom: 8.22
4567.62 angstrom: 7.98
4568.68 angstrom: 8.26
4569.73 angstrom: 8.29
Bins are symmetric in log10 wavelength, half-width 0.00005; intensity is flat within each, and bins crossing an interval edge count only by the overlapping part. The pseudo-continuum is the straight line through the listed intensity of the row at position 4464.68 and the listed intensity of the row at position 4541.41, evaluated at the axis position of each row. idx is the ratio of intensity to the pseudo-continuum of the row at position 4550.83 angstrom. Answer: 0.88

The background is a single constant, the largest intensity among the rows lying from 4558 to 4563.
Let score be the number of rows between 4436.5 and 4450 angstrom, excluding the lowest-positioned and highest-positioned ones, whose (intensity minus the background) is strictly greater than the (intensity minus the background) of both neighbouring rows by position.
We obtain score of 3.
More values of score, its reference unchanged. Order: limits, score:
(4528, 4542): 1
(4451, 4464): 3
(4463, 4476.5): 4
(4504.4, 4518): 3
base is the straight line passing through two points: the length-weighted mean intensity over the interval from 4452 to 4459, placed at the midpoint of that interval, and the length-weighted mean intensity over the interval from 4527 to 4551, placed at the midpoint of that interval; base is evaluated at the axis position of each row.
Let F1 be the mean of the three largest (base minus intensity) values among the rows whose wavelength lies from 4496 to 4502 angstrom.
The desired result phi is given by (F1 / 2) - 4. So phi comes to -3.58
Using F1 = 0.8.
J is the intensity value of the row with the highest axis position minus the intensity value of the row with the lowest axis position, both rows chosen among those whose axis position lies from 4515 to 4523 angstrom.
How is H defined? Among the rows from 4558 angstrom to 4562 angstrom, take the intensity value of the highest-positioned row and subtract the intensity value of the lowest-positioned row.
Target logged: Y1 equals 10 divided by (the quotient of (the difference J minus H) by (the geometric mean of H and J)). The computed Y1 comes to 8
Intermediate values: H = -1.0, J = -0.3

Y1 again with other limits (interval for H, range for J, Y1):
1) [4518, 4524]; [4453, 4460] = 29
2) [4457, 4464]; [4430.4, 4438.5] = 59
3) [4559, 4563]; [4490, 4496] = 12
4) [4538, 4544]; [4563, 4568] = 7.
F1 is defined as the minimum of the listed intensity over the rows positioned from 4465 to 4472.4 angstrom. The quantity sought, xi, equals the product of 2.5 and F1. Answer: 18.9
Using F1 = 7.57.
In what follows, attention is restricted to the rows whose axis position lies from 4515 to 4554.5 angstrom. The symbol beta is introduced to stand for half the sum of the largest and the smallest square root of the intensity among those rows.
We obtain 2.75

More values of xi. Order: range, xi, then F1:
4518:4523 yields 20.7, 8.29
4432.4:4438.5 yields 18.6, 7.43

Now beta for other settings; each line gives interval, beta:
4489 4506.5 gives 2.79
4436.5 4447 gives 2.88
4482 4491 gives 2.94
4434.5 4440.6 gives 2.89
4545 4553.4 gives 2.90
